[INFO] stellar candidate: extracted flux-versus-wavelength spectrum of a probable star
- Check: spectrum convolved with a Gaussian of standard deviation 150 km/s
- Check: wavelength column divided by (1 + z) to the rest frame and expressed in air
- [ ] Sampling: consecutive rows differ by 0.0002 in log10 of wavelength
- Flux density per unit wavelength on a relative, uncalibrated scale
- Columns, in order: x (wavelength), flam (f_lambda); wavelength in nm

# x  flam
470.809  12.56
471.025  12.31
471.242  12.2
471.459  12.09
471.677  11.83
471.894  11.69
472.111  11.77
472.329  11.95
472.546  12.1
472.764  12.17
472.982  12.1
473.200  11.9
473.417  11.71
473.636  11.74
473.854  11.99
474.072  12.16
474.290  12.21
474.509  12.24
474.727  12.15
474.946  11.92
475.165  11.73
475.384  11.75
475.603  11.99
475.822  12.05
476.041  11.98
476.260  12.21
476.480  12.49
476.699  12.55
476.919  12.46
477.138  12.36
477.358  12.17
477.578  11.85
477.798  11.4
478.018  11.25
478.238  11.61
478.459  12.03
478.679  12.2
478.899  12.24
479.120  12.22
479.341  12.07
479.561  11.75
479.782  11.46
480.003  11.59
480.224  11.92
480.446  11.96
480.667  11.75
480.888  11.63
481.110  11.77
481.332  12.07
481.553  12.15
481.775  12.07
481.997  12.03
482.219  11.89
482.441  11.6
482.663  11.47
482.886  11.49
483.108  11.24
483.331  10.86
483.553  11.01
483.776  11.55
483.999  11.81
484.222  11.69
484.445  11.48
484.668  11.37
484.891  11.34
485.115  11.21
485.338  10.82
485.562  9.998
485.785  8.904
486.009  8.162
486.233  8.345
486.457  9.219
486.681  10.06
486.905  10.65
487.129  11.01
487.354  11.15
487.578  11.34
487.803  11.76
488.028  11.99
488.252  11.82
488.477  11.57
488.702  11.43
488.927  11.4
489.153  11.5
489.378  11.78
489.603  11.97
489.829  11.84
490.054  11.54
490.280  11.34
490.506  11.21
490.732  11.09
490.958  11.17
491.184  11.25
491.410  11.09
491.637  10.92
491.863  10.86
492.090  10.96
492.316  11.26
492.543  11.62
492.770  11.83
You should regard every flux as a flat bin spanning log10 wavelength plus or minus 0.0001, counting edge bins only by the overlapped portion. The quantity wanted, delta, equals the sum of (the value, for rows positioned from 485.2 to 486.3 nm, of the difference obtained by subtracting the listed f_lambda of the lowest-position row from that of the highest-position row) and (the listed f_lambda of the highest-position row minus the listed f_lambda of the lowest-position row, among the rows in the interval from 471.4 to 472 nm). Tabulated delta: -2.9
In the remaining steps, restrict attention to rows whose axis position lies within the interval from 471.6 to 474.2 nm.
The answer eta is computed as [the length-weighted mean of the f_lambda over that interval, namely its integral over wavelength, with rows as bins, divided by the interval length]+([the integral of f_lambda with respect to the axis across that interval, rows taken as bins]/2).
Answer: 27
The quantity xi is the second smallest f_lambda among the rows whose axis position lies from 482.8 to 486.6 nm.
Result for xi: 8.345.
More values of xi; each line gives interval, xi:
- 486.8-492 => 10.86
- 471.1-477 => 11.71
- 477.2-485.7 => 10.82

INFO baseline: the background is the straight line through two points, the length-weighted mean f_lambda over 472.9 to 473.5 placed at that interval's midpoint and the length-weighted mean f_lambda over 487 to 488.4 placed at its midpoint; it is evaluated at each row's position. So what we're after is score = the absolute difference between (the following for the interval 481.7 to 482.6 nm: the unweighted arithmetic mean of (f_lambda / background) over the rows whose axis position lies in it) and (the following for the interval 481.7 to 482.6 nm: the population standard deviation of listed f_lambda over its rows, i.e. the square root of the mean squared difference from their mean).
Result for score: 0.84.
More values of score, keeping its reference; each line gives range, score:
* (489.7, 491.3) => 0.75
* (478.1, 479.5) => 0.81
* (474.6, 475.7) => 0.85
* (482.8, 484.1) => 0.65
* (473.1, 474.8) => 0.81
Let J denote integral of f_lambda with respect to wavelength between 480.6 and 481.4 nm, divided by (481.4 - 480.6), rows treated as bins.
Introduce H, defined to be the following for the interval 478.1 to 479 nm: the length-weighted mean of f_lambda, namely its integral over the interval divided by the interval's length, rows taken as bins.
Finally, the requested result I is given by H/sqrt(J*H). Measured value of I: 1.01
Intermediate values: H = 12.0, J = 11.8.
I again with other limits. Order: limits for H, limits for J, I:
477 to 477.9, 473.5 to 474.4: 1.00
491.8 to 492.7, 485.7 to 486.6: 1.14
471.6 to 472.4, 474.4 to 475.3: 0.99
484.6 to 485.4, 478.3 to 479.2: 0.96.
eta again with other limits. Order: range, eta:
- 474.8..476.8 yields 24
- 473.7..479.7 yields 48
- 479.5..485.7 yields 47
